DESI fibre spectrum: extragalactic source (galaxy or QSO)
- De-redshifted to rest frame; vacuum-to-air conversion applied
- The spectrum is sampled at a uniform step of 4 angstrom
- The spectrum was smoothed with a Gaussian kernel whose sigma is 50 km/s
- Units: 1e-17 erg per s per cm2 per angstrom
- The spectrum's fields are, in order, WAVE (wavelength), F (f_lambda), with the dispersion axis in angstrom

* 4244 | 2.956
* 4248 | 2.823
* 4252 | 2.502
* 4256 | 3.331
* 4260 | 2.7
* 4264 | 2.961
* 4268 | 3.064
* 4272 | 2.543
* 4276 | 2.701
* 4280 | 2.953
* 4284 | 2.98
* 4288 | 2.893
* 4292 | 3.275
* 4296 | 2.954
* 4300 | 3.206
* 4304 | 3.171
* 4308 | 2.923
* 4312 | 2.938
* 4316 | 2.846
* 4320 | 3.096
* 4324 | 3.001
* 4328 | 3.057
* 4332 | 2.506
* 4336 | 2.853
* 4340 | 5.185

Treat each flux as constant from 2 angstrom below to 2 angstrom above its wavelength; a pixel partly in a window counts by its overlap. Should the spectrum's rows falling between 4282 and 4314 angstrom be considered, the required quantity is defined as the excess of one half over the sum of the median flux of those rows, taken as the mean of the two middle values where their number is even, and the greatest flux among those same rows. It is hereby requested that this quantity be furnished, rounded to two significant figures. -5.7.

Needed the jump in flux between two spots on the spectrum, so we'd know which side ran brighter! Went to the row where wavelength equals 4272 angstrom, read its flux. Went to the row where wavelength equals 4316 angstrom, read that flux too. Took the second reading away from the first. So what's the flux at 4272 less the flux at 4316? -0.3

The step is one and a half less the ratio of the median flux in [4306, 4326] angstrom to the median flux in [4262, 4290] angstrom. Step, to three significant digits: 0.505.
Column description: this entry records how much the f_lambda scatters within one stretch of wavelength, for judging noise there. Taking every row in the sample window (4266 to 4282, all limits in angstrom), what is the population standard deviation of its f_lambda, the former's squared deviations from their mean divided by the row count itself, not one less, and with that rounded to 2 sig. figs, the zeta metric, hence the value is 0.20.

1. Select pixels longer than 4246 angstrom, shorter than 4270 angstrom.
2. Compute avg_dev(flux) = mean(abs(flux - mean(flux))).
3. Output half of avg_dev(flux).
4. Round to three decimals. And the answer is 0.111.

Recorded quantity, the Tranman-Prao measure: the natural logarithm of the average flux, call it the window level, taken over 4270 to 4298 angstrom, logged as 1.06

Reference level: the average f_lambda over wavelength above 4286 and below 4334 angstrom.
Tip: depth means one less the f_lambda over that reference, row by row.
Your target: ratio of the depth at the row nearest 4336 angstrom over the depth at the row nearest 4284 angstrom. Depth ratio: 15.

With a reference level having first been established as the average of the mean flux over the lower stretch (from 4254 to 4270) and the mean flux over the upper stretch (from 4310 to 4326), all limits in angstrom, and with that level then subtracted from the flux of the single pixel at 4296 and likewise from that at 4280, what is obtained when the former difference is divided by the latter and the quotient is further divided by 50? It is 0.019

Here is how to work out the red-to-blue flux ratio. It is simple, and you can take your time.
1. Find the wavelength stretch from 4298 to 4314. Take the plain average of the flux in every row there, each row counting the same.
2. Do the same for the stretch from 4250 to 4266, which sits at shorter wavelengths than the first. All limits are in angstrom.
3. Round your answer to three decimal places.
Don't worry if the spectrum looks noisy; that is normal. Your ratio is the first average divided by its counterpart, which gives 1.065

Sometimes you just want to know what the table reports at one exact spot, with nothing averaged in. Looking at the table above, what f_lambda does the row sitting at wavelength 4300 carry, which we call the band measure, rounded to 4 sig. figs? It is 3.206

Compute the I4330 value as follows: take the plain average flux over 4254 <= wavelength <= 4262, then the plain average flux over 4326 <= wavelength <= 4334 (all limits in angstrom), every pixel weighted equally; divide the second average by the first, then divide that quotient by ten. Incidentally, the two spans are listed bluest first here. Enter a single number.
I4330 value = 0.092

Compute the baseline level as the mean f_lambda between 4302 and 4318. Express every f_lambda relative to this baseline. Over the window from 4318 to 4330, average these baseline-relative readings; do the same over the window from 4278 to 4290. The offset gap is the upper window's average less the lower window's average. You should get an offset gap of 0.11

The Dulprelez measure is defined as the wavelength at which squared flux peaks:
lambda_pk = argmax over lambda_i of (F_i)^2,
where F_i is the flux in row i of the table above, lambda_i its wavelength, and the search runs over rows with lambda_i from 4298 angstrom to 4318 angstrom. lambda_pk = 4300 angstrom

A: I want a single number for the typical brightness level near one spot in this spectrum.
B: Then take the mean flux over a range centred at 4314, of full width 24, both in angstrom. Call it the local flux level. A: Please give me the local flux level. 3.00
